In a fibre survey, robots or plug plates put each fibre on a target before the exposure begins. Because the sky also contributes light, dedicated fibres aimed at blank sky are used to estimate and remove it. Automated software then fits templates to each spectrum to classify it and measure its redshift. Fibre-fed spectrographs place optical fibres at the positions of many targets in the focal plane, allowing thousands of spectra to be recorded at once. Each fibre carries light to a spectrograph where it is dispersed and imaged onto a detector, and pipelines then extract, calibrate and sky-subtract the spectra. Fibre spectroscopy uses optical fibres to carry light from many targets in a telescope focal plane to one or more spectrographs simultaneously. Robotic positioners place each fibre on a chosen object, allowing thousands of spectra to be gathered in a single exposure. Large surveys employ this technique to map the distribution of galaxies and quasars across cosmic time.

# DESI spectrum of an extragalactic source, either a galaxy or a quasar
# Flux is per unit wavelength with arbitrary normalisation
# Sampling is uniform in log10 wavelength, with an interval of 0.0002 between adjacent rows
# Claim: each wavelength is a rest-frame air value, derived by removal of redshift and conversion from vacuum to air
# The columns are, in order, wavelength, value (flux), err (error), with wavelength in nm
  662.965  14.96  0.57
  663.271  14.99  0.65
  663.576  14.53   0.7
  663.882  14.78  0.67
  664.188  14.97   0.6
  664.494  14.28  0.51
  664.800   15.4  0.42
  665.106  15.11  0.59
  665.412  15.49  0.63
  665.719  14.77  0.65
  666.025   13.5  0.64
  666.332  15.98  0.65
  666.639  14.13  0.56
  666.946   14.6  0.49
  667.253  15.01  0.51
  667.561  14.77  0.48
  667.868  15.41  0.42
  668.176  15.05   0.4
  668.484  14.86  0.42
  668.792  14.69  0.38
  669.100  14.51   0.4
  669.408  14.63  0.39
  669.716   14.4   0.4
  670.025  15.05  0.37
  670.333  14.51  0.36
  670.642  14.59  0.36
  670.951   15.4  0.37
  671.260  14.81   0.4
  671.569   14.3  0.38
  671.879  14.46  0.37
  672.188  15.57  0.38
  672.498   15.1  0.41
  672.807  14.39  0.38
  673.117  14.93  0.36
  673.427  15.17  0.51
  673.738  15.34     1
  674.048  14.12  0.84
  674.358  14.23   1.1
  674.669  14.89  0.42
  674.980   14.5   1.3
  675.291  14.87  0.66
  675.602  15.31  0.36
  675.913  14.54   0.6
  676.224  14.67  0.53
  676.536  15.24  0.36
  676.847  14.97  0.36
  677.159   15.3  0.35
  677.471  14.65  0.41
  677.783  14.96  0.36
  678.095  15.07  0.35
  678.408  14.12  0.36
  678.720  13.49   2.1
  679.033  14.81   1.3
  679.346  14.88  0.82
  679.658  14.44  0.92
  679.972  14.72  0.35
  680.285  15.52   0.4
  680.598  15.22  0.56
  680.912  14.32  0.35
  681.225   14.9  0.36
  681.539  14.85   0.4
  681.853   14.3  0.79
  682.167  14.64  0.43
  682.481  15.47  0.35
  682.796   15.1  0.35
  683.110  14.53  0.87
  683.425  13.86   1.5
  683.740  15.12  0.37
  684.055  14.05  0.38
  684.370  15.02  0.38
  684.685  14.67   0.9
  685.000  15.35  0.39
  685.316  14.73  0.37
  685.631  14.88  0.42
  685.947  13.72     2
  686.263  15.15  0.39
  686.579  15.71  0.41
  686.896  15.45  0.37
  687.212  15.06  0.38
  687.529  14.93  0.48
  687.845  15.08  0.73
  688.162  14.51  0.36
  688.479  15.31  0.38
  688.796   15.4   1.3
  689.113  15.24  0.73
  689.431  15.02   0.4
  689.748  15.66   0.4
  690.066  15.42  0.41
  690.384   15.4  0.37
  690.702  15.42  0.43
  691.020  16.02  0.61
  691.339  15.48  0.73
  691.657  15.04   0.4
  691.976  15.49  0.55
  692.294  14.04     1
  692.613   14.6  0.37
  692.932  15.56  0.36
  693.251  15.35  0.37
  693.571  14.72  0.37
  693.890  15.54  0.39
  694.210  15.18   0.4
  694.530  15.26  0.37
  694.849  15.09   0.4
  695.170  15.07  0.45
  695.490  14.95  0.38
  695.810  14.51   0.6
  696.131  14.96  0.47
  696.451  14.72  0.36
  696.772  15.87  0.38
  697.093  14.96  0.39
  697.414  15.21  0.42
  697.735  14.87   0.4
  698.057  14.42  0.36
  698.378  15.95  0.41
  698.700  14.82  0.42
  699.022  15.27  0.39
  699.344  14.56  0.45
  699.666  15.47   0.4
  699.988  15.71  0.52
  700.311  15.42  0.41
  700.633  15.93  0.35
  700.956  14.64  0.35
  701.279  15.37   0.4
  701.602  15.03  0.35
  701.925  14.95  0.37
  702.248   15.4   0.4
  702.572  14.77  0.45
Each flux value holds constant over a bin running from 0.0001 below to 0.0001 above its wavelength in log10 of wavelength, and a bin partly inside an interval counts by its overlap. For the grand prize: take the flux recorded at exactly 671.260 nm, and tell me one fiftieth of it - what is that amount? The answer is 0.296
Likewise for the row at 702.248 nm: 0.308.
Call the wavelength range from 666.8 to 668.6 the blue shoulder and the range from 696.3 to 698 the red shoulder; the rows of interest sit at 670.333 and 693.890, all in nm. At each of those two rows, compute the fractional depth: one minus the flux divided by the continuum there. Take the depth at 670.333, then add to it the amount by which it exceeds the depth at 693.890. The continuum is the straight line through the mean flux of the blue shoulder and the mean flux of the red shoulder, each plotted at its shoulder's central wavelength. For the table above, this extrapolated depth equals 0.09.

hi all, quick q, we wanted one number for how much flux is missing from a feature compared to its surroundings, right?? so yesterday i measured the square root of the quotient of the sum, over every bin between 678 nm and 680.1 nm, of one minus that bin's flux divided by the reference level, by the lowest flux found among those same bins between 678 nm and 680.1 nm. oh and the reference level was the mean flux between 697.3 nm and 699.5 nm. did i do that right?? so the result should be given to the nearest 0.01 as 0.13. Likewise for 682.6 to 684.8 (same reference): 0.11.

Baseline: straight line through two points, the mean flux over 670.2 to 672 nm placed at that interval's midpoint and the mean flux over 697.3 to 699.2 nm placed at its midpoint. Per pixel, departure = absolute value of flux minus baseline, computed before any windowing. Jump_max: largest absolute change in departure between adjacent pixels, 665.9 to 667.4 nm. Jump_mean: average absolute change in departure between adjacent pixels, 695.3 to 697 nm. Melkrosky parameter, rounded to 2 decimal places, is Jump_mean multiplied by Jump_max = 0.36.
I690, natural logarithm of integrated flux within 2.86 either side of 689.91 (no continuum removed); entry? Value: 4.5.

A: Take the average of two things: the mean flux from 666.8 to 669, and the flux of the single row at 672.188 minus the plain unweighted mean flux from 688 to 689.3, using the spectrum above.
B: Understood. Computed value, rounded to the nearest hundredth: 7.68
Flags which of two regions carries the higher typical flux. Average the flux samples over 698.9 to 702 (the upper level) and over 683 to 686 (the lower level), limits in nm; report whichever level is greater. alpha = 15.2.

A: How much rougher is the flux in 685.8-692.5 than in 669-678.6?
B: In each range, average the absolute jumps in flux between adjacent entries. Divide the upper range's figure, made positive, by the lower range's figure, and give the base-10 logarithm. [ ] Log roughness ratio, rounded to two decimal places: -0.01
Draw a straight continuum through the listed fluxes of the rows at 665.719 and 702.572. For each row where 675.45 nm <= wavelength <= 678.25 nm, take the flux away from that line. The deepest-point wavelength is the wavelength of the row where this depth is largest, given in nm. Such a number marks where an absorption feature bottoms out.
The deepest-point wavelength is 675.913 nm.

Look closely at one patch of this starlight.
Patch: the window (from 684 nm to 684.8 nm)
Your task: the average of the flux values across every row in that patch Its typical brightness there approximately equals 14.6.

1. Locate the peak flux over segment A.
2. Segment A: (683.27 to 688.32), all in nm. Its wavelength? 686.579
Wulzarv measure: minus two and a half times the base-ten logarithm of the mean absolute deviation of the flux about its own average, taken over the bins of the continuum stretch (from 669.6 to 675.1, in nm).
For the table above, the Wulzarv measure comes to 1.06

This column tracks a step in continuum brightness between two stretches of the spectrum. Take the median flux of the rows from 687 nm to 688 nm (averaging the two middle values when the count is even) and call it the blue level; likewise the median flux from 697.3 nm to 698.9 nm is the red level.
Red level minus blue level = -0.2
